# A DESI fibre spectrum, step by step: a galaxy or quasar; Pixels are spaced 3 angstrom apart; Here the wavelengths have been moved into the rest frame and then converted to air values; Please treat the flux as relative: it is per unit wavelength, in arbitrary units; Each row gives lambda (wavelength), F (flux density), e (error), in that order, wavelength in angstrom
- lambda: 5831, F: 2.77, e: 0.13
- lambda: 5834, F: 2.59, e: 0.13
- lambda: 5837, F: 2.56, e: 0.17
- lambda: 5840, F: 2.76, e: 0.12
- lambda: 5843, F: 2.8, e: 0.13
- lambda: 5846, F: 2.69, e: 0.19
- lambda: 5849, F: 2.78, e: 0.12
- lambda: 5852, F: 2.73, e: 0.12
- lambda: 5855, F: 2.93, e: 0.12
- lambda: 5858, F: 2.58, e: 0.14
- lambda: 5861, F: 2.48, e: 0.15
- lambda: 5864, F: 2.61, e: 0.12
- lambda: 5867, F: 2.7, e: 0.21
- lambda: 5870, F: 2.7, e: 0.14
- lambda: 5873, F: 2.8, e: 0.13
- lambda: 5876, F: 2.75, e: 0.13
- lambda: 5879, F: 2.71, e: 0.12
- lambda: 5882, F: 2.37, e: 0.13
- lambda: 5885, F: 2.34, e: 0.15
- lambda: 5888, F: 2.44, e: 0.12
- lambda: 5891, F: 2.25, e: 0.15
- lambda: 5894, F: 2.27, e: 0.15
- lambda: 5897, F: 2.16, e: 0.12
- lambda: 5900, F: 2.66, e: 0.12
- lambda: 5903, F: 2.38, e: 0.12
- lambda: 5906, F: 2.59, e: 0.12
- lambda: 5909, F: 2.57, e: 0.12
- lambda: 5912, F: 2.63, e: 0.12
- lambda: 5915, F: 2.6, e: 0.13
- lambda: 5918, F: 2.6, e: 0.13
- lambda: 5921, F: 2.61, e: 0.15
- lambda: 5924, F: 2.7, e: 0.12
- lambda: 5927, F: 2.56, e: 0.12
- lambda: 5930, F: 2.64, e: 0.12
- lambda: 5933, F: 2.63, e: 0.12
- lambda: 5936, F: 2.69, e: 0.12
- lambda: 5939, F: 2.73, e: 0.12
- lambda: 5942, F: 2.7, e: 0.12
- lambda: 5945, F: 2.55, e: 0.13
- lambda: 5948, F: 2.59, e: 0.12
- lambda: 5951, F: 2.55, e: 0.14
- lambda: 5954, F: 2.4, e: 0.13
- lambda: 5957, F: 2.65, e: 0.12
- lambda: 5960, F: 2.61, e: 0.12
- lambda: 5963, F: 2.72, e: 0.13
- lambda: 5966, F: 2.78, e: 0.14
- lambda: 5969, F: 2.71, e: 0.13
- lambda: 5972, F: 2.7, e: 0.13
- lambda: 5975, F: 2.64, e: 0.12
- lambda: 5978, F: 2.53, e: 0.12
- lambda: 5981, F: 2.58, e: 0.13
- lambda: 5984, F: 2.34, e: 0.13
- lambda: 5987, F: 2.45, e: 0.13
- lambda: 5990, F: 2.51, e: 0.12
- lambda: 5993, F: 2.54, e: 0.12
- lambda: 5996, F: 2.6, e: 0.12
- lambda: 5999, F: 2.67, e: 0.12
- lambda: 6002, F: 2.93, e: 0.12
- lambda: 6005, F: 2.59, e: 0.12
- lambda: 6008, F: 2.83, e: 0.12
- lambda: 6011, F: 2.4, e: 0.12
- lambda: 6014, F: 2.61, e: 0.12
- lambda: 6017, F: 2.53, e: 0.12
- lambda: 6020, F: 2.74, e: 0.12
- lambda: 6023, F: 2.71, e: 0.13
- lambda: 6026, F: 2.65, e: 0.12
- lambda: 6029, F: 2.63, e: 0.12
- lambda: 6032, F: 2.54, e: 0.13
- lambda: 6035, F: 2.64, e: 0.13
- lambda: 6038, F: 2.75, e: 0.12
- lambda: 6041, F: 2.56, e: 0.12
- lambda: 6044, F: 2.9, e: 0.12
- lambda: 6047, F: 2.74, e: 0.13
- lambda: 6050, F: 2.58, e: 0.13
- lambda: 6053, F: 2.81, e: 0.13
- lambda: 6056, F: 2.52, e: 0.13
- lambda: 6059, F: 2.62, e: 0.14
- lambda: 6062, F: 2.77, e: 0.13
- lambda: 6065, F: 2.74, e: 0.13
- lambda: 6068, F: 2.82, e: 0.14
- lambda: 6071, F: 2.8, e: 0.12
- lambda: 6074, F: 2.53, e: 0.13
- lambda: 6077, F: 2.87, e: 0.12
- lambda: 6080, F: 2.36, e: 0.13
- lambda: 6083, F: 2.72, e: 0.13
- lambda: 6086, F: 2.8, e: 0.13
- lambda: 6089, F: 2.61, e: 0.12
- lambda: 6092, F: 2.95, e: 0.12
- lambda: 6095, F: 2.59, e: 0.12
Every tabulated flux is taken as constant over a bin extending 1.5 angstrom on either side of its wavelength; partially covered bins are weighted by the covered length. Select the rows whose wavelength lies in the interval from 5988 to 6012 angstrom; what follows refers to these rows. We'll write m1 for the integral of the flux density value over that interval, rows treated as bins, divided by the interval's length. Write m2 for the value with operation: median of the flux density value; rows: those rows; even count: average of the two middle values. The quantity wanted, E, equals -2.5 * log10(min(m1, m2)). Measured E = -1.04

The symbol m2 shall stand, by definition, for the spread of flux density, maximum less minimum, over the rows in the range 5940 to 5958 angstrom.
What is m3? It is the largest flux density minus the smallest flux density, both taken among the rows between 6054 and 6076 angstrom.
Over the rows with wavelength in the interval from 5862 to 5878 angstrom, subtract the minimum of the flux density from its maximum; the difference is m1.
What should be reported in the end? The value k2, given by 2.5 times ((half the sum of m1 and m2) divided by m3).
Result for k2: 2.0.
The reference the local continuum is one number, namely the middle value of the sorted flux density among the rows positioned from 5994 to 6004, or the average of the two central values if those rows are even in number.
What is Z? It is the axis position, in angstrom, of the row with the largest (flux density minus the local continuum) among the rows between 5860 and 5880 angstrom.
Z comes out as 5873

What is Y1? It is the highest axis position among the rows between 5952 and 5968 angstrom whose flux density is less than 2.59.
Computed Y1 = 5954 angstrom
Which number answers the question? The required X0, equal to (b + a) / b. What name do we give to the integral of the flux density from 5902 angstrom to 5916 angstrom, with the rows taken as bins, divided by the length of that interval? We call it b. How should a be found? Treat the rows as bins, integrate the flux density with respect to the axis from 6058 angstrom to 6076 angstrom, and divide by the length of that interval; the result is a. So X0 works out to 2.06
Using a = 2.72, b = 2.56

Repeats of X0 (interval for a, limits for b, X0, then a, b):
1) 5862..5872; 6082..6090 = 1.98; 2.67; 2.72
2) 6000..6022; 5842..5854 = 1.97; 2.66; 2.76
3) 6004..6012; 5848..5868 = 1.98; 2.62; 2.68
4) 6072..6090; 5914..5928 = 2.01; 2.65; 2.62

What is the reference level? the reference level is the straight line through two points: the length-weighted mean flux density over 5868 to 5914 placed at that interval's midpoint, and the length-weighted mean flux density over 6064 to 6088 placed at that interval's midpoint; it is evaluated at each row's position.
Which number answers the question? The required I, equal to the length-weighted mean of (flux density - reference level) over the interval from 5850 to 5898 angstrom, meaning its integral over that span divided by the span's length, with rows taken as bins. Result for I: 0.06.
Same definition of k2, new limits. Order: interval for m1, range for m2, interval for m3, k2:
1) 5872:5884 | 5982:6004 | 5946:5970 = 3.4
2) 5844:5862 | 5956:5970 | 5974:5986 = 2.6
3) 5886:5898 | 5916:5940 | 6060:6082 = 1.1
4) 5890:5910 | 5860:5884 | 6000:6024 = 2.2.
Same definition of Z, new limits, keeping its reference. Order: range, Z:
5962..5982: 5966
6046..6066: 6053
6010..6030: 6020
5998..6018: 6002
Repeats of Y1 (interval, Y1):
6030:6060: 6056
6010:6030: 6017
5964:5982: 5981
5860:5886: 5885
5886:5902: 5897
